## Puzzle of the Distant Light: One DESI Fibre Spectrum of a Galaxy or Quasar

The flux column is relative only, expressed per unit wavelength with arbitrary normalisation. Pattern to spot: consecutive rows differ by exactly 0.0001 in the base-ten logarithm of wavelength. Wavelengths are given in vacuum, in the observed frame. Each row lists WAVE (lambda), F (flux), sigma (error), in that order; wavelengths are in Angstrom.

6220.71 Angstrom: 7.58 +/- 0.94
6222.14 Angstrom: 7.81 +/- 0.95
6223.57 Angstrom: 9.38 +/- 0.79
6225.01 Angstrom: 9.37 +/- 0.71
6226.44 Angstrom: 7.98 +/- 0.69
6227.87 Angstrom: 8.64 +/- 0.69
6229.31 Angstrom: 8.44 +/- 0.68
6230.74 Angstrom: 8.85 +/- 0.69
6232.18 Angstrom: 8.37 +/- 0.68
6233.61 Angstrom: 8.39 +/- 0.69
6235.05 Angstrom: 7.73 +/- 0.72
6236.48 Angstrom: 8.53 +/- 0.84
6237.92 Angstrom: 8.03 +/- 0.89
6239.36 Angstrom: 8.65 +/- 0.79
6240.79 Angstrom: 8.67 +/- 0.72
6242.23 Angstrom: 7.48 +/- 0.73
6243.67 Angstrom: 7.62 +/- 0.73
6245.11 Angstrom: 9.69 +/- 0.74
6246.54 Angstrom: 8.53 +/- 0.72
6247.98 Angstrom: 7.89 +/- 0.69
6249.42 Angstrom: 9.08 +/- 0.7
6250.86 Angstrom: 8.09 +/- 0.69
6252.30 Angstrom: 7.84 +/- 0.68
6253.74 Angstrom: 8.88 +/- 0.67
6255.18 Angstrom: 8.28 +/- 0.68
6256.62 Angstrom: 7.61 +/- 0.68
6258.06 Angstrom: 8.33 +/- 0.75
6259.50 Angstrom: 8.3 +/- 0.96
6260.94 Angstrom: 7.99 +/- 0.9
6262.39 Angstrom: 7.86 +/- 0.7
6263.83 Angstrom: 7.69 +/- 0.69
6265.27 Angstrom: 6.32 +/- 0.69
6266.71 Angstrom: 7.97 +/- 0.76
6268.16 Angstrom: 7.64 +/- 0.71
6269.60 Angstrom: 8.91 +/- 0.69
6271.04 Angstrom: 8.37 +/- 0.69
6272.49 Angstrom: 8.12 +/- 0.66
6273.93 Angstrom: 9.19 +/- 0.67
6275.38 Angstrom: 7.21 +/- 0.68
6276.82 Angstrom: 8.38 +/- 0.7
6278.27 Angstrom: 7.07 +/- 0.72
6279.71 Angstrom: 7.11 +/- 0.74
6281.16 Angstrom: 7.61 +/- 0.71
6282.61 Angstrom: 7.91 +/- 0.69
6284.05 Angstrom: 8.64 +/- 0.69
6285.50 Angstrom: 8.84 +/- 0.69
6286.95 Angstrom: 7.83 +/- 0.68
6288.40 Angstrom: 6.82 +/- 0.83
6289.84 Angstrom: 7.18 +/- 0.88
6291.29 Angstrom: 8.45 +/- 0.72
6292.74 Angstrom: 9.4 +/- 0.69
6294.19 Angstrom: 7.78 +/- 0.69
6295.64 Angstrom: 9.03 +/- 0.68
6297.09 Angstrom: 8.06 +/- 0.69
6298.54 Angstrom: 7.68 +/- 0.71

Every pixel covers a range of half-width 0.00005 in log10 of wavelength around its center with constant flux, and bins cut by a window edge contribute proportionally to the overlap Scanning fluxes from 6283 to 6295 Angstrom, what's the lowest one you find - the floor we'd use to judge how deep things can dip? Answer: 6.82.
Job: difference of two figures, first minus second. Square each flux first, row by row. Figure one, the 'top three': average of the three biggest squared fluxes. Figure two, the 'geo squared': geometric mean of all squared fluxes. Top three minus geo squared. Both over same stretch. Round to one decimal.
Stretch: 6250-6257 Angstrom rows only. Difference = 4.9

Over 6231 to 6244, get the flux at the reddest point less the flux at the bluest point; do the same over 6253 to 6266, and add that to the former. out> -3.3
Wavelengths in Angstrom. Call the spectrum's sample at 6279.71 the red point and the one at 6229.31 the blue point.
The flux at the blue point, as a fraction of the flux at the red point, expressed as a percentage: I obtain 119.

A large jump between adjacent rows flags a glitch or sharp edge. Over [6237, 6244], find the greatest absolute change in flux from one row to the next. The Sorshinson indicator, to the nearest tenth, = 1.2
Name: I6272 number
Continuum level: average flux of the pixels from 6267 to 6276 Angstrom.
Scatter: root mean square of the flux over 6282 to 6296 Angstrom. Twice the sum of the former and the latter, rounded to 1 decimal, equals 32.9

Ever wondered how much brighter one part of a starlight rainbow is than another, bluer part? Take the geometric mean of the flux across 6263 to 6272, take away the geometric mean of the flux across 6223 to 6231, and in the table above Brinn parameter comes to -0.99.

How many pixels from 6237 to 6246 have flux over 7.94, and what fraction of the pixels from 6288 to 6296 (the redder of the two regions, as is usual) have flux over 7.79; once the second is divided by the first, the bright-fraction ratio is 0.125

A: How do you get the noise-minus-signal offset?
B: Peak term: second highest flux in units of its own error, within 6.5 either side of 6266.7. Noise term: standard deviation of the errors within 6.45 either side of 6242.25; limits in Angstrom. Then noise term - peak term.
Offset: -12.2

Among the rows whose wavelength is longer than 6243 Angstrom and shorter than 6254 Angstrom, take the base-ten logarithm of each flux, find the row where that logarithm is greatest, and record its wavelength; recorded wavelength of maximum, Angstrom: 6245.11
